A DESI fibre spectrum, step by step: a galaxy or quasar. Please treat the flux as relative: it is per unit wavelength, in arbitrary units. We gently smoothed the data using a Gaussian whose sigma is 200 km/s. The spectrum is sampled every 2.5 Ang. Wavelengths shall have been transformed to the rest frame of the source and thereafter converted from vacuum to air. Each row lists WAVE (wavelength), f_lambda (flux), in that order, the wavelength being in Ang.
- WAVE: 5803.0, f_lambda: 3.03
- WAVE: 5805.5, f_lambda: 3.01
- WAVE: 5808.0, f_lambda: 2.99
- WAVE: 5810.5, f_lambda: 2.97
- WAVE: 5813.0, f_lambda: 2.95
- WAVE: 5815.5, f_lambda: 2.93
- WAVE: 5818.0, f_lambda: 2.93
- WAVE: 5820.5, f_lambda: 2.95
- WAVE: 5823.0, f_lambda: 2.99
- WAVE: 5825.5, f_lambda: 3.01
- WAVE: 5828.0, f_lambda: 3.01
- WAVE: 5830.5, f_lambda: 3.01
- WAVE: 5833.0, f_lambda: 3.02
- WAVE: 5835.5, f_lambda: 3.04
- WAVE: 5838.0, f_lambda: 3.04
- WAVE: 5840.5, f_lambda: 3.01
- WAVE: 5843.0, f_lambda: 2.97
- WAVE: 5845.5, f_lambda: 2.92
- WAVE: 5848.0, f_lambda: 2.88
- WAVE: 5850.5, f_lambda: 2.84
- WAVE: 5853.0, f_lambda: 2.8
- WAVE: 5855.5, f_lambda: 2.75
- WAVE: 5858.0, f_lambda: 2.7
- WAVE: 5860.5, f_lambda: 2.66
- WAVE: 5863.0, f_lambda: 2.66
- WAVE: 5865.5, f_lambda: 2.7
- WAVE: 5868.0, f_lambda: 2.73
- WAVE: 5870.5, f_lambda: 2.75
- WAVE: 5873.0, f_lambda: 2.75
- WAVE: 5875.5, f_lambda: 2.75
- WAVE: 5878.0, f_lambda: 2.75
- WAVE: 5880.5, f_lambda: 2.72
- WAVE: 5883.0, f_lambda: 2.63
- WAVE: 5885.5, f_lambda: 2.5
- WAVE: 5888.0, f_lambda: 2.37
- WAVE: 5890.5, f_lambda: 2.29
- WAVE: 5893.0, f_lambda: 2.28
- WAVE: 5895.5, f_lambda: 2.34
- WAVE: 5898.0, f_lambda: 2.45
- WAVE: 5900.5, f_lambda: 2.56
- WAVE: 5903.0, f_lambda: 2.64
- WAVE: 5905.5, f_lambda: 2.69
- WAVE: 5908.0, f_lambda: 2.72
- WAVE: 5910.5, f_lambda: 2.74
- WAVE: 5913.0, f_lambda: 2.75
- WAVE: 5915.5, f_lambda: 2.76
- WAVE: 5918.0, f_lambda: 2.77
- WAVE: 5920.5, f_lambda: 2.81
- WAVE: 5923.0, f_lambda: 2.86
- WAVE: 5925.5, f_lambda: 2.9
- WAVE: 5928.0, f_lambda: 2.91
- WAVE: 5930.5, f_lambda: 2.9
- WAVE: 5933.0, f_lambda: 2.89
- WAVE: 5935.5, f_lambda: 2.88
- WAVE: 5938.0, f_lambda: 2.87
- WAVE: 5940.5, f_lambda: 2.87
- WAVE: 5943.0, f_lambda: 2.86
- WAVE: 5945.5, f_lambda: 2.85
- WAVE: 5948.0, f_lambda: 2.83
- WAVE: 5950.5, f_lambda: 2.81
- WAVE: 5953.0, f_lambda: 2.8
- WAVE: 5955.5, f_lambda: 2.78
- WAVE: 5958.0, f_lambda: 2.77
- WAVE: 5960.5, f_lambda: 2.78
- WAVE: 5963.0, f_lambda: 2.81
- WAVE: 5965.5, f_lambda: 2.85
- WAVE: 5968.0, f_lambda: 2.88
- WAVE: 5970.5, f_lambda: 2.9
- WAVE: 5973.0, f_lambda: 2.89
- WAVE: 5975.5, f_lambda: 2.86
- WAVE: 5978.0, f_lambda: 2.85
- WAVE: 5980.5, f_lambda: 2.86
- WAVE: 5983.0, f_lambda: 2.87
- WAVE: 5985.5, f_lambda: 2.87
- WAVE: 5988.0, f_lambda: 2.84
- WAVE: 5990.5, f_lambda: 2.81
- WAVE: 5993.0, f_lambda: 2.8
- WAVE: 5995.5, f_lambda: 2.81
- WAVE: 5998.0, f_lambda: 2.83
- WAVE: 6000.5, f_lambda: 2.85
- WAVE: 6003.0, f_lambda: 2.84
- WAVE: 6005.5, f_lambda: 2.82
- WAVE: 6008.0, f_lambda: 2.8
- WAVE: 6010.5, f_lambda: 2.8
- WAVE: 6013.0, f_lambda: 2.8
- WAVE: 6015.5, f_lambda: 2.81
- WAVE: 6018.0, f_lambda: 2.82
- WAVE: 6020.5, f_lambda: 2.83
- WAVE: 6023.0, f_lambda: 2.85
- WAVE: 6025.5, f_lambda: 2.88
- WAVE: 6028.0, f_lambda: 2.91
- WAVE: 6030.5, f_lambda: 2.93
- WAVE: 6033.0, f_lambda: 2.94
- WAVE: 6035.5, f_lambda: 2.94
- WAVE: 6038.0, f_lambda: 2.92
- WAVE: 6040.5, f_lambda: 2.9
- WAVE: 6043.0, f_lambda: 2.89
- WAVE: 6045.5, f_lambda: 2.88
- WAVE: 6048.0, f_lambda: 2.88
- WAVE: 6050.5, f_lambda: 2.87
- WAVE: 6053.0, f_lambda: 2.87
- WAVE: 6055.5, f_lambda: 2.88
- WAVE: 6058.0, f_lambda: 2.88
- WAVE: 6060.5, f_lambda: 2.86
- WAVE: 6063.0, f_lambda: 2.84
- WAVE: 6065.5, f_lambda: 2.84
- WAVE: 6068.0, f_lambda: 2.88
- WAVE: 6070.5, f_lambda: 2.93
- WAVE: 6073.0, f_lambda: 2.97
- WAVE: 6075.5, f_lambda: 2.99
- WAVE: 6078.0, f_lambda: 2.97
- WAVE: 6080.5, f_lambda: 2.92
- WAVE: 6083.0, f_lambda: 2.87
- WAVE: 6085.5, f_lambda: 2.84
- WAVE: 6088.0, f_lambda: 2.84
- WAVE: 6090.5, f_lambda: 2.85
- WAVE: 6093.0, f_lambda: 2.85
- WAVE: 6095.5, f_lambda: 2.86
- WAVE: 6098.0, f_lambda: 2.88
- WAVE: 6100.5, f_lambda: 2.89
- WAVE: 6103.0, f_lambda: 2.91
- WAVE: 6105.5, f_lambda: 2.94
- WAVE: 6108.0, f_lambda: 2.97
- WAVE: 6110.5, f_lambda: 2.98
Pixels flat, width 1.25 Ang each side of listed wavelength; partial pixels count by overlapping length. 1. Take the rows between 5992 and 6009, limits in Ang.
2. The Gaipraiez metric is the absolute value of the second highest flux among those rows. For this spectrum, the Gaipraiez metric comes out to 2.84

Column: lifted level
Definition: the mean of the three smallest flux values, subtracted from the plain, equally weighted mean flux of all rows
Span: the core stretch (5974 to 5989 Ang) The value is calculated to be 0.01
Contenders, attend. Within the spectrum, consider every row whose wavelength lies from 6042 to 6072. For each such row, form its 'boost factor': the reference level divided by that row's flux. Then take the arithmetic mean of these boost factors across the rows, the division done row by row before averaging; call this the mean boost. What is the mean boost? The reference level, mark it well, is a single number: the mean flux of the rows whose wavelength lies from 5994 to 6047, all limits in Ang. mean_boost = 0.99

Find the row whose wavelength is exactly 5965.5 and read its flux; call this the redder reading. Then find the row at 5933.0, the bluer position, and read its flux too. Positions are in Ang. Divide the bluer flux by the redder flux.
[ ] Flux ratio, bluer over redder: 1.01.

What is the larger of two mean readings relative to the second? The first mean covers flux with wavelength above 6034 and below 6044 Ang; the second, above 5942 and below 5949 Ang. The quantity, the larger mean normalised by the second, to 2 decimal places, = 1.02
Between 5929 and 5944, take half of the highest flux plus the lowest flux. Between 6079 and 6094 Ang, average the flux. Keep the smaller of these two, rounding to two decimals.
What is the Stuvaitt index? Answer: 2.86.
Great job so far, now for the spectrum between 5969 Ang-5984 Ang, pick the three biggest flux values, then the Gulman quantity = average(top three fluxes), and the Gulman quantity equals 2.89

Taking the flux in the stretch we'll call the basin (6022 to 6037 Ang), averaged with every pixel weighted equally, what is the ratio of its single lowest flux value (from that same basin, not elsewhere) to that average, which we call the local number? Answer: 0.980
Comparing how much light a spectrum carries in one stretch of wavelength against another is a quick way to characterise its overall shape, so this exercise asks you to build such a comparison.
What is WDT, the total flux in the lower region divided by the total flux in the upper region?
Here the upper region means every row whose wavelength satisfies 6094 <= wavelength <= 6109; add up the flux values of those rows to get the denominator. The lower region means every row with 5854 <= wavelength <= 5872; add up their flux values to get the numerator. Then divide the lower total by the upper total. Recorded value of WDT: 1.1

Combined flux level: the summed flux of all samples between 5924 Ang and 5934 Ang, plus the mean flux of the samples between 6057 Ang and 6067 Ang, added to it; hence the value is 14.5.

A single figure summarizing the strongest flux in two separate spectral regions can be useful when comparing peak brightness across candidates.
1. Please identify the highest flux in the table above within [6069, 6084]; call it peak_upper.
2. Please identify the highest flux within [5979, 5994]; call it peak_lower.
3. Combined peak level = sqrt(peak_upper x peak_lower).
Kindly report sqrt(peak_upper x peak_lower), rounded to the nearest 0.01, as 2.93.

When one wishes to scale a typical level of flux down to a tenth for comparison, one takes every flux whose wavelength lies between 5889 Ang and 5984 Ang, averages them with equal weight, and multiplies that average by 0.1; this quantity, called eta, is 0.277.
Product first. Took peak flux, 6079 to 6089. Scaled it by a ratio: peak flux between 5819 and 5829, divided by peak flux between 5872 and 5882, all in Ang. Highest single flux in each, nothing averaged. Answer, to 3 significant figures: 3.20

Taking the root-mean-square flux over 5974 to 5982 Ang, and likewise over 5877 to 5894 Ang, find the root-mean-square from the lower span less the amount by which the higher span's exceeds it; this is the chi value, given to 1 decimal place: 2.2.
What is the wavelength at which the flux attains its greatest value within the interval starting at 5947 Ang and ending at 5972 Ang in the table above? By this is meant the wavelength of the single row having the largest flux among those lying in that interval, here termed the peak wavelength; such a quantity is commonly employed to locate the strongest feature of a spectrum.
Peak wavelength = 5970.5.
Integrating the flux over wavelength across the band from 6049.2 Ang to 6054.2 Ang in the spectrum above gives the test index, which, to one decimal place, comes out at 14.4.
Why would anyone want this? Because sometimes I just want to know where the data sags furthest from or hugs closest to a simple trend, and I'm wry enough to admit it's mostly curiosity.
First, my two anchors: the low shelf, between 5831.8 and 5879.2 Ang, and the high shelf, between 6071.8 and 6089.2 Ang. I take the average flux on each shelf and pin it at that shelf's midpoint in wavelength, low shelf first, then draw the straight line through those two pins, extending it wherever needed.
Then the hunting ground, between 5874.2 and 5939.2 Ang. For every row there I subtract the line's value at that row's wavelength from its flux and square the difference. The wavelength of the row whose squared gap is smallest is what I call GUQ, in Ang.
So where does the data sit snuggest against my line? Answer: 5923.0 Ang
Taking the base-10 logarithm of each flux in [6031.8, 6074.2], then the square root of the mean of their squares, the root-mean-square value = 0.461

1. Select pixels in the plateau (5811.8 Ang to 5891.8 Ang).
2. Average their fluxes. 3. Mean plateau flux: 2.81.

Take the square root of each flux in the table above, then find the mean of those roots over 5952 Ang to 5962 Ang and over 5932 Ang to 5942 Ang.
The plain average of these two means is 1.68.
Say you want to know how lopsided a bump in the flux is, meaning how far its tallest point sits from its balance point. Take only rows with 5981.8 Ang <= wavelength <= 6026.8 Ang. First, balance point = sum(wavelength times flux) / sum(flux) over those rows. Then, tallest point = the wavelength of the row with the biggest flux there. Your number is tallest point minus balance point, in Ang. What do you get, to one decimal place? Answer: 21.3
